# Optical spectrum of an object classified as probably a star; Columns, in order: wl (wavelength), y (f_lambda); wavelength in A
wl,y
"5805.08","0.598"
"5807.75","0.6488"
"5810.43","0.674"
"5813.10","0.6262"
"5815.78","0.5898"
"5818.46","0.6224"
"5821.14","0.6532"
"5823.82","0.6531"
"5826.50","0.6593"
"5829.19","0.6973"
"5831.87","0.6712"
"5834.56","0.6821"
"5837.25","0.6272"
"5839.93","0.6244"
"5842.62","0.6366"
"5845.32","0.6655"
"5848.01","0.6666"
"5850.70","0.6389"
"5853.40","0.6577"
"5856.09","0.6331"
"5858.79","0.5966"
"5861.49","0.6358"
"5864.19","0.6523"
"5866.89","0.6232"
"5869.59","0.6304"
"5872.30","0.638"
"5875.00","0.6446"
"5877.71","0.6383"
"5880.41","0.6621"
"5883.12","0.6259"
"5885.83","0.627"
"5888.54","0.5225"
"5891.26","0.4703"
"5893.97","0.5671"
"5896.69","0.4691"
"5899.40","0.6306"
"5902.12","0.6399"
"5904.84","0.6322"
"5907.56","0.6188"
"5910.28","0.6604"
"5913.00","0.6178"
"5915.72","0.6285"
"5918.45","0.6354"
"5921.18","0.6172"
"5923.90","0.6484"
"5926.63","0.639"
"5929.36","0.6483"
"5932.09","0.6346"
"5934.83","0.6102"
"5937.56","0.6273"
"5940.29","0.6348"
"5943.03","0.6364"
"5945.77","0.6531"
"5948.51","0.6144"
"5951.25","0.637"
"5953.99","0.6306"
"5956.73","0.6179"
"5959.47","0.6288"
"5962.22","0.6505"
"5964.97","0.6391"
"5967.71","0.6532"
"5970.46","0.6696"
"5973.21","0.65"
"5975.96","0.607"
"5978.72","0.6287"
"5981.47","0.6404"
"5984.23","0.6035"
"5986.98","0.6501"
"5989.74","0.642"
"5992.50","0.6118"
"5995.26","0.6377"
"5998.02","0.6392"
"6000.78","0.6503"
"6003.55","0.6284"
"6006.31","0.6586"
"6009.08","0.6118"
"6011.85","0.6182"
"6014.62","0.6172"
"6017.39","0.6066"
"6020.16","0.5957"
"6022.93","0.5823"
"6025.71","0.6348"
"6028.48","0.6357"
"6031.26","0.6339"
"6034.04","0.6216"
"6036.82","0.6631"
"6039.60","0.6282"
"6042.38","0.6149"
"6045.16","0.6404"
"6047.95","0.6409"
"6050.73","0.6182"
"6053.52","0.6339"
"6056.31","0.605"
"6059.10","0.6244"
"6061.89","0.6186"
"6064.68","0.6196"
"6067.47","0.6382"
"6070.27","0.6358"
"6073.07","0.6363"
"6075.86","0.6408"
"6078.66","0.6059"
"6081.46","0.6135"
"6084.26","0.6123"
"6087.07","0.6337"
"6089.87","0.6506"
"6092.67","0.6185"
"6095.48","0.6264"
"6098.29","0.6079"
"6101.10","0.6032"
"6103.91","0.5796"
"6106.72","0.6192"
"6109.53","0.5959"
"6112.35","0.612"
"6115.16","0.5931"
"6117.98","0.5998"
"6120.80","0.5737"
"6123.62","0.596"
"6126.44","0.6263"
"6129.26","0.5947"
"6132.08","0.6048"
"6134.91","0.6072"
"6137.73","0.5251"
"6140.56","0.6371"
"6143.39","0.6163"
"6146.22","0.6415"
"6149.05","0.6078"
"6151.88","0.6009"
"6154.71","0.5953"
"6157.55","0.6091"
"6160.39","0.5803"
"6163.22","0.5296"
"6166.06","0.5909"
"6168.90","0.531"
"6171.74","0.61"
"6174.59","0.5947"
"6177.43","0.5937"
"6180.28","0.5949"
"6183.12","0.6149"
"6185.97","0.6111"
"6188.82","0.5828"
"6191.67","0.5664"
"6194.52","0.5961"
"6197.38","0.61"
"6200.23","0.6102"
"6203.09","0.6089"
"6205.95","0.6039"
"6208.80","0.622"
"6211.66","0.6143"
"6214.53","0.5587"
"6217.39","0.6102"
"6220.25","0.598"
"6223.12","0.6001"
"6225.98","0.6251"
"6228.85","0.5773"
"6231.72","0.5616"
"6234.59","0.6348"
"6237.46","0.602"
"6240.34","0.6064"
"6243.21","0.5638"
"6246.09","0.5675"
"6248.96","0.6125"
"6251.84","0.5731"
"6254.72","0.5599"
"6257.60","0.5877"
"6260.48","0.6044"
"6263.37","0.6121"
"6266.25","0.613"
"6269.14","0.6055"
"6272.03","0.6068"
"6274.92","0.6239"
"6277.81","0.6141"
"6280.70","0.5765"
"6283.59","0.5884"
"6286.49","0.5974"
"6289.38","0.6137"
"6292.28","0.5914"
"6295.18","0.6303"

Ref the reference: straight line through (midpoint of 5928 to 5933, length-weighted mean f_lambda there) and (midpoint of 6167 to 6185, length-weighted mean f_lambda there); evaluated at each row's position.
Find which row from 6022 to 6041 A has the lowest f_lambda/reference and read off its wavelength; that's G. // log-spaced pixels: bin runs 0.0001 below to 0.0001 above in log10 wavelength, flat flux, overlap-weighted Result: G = 6022.93 A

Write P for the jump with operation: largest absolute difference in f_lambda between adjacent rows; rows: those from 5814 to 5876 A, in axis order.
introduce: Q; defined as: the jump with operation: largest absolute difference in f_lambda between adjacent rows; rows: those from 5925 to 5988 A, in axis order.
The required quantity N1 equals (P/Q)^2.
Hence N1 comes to 1.4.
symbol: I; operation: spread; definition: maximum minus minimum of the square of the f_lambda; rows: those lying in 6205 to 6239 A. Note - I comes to 0.09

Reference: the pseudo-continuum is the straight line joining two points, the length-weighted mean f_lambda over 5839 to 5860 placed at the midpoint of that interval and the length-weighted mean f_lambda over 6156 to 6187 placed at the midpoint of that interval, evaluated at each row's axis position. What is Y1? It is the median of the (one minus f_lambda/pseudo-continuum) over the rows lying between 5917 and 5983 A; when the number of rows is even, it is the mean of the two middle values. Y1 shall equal -0.017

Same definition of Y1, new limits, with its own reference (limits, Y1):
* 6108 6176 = -0.012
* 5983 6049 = -0.033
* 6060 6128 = -0.023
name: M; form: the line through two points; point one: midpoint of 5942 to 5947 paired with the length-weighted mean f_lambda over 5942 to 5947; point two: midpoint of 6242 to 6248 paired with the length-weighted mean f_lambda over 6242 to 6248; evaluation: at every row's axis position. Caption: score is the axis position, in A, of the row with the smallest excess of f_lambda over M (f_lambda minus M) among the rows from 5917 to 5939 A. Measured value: 5934.83 A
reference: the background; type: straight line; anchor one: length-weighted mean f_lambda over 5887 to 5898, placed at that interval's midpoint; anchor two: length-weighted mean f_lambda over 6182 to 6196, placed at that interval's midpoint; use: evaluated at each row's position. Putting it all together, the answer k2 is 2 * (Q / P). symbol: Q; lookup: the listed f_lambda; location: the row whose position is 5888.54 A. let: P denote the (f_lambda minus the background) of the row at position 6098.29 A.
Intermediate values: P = 0.04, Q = 0.5225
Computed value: 26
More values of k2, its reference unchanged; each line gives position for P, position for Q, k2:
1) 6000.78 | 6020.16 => 11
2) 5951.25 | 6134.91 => 11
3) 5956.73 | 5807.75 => 14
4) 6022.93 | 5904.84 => 35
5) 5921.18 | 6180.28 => 12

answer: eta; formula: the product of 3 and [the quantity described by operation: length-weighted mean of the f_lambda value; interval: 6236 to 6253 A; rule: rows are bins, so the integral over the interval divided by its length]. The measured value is 1.76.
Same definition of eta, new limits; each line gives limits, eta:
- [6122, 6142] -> 1.80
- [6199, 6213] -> 1.84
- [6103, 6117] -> 1.80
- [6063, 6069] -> 1.89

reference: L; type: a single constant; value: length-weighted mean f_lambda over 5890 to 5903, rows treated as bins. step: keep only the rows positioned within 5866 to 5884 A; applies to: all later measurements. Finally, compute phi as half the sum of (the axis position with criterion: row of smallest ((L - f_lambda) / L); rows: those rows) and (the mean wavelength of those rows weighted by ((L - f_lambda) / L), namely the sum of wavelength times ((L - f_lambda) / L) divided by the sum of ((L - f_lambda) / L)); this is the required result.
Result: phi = 5877.9 A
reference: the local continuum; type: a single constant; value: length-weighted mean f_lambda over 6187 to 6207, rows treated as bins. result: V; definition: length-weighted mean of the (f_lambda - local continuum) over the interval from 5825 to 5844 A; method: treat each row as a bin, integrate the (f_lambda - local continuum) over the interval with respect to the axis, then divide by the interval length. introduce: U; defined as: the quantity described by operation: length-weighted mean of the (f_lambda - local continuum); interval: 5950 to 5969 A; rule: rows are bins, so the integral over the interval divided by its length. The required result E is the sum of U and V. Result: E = 0.100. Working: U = 0.040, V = 0.060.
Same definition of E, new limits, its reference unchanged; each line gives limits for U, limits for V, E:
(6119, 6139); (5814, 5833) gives 0.045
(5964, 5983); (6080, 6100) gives 0.070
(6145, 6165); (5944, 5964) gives 0.034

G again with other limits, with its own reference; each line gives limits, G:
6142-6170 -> 6163.22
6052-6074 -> 6056.31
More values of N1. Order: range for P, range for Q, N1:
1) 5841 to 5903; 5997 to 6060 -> 9.5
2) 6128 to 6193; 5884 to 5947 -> 0.5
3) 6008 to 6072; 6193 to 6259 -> 0.5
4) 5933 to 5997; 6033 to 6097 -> 1.3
